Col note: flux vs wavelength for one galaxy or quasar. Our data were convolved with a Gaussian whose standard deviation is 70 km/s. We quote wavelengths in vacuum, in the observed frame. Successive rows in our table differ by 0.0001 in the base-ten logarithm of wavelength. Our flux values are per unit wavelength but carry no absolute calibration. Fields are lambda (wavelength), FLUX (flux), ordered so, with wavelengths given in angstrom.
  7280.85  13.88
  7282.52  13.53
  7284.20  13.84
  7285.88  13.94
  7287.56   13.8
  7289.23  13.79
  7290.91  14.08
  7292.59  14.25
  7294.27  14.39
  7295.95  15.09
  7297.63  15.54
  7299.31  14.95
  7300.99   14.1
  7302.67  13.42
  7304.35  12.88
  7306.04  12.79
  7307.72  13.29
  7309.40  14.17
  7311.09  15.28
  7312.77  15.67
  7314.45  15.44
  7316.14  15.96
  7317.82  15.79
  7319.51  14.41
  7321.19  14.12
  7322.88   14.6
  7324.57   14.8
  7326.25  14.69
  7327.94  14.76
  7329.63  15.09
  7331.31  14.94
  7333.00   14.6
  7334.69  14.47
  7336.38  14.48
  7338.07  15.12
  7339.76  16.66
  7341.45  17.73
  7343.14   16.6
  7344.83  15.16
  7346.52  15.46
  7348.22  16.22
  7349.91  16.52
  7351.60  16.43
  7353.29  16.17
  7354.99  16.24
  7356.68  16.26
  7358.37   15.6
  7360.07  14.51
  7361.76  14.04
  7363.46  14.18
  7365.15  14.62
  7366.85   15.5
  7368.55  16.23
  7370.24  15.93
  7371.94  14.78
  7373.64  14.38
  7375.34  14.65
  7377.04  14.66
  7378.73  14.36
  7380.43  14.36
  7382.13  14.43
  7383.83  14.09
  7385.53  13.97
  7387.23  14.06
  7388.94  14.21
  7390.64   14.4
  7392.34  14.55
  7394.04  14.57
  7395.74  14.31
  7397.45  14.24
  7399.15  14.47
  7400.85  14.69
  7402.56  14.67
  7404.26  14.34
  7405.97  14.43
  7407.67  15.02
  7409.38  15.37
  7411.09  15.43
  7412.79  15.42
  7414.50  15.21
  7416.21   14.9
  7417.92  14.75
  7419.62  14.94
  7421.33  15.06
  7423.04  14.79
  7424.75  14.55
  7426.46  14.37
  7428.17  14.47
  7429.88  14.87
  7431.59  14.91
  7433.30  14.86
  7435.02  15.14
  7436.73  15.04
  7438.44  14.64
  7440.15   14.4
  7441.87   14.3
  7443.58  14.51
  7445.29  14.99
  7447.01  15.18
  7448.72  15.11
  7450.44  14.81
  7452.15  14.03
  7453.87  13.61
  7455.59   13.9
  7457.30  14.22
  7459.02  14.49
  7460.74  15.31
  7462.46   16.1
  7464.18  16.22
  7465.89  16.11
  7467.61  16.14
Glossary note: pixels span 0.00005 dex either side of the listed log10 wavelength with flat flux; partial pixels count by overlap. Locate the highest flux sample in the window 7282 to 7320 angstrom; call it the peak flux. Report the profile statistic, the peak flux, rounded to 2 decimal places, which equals 15.96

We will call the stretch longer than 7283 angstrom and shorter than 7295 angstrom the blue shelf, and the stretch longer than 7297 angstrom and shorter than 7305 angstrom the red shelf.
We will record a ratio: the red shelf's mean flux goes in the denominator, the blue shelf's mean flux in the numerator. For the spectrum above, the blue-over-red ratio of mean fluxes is 0.99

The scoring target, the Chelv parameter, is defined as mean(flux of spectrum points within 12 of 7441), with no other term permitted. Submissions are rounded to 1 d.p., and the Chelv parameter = 14.8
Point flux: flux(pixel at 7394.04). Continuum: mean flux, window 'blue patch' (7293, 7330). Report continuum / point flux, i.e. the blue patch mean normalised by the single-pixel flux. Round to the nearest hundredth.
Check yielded 1.00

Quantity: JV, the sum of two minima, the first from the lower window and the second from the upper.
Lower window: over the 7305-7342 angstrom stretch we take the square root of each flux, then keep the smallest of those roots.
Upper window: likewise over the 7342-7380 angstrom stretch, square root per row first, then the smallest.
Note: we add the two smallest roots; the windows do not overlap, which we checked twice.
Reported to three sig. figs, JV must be 7.32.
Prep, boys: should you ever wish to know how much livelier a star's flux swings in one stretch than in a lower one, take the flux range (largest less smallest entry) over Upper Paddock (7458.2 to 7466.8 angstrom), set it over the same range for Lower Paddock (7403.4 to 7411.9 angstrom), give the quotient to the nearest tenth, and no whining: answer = 1.6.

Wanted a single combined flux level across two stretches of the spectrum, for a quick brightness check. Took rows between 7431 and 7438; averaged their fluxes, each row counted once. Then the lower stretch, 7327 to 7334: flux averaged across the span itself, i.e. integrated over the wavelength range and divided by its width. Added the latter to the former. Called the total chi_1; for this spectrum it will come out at 29.8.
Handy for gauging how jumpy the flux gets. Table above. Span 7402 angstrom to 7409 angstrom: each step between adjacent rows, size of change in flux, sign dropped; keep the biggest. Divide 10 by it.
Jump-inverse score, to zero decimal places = 17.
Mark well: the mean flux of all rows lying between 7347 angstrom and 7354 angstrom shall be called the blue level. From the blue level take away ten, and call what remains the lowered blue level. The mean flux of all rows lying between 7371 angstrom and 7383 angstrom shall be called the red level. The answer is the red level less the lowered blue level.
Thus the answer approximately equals 8.2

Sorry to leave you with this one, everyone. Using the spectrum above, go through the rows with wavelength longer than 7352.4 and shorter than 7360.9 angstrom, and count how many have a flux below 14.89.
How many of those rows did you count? 1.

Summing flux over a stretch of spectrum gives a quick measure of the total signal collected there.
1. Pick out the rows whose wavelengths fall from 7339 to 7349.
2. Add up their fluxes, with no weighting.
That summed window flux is 97.8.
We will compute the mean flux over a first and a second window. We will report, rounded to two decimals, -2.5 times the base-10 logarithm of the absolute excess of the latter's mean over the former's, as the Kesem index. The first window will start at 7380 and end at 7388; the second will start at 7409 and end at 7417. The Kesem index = -0.09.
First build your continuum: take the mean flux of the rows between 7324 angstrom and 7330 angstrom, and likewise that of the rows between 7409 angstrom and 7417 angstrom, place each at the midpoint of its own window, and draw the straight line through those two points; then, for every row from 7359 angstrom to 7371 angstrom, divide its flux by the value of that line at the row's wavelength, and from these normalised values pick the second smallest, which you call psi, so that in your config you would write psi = 0.94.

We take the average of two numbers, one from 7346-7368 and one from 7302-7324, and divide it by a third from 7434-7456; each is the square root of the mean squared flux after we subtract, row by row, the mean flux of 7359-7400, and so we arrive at 2.4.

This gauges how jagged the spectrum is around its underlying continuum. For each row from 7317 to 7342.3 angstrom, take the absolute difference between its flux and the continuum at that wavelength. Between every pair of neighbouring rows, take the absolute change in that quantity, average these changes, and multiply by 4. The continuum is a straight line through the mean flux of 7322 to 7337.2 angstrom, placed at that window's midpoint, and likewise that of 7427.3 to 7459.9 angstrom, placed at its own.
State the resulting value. 1.5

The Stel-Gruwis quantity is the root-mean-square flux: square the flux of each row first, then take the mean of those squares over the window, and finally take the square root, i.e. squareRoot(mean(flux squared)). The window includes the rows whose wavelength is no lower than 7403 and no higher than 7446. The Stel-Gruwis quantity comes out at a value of 14.8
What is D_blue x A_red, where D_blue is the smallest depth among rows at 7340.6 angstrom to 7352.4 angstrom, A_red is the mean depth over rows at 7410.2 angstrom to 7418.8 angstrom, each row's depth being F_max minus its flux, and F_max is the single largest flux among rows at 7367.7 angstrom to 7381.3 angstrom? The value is -1.6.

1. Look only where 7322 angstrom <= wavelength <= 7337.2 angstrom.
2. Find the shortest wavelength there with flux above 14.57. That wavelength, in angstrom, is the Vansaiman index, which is 7322.88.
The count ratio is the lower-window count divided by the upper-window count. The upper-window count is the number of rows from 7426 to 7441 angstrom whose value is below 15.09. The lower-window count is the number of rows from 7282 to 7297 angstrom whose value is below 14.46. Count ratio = 1.0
